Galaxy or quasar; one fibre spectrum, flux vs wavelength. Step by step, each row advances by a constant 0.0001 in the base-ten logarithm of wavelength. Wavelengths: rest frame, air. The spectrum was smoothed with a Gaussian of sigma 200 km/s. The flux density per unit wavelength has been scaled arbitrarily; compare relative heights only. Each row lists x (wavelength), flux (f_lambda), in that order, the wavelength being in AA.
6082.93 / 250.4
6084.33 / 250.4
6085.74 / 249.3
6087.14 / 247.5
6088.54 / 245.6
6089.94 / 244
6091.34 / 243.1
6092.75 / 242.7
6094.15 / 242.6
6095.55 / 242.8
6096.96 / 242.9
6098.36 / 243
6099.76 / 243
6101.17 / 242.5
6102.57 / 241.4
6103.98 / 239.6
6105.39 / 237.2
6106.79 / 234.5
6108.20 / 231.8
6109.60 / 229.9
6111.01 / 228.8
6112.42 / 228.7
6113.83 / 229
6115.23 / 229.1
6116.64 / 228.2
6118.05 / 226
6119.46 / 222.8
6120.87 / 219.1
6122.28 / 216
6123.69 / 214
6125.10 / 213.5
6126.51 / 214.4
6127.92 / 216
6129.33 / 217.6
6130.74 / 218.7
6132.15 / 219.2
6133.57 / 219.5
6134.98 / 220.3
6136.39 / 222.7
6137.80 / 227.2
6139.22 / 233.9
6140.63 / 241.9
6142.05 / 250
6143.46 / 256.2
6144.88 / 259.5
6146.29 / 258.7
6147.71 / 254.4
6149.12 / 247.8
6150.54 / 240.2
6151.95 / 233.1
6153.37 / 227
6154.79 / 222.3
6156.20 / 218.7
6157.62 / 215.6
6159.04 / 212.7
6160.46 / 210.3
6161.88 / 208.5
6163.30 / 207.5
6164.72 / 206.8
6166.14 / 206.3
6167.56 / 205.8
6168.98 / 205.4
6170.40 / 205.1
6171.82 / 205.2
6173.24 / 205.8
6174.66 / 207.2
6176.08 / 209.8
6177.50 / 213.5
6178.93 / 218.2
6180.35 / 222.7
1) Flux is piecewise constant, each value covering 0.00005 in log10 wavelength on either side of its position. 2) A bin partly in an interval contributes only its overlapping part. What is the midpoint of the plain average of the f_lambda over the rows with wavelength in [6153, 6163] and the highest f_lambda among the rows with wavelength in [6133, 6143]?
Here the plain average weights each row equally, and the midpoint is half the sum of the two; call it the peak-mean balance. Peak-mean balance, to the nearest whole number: 233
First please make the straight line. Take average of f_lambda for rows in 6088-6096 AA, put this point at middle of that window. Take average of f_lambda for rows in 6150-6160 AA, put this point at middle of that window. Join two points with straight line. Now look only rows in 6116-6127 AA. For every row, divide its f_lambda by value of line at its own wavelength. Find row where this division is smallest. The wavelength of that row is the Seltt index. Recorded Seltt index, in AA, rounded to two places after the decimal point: 6125.10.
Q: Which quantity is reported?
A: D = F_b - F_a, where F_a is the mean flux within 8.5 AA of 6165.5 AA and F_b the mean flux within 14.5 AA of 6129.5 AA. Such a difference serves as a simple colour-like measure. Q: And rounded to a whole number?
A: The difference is 17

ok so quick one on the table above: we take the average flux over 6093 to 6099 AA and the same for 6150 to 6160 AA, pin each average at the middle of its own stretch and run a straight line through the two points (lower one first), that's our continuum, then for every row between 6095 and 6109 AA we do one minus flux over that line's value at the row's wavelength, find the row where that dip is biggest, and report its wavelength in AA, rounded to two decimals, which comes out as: 6108.20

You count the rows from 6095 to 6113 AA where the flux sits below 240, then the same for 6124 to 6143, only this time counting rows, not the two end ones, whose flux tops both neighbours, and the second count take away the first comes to -7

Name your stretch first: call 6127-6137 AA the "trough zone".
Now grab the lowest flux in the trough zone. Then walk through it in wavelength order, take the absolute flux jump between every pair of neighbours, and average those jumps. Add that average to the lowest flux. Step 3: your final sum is 217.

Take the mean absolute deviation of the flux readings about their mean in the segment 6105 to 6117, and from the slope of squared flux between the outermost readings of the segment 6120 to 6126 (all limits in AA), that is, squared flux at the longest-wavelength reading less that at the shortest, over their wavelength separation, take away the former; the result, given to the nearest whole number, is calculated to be -575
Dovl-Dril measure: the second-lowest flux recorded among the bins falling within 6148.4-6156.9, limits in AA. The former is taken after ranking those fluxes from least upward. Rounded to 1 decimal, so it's 222.3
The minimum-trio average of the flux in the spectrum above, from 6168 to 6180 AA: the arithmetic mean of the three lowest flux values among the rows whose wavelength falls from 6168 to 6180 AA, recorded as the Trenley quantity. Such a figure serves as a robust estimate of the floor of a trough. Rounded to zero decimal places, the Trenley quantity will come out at 205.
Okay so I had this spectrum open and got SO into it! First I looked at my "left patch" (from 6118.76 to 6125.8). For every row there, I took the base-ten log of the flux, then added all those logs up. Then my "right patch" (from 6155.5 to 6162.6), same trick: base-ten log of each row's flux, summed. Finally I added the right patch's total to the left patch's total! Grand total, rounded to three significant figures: 23.3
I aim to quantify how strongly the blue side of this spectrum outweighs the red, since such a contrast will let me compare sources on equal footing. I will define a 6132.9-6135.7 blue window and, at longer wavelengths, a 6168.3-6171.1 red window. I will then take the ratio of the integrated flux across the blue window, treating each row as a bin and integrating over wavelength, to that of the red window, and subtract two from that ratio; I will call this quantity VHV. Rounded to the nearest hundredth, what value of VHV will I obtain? -0.93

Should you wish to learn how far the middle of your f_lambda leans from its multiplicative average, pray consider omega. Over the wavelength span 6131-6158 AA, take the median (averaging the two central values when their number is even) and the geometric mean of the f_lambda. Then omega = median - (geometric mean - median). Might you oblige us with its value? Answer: 232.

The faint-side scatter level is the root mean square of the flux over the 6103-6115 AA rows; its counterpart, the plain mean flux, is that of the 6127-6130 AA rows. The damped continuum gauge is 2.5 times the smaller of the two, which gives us 542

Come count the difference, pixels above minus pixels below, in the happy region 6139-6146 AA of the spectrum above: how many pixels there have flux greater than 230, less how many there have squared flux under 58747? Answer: 3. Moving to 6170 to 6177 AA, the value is -5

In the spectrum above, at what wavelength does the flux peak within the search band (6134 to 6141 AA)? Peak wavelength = 6140.63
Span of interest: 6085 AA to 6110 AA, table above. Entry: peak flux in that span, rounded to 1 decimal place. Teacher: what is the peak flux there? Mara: 249.3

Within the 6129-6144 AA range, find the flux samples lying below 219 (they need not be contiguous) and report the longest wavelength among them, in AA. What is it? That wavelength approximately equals 6130.74 AA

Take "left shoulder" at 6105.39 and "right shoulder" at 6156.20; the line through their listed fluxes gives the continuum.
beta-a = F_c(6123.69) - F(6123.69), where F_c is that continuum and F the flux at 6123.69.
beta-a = 17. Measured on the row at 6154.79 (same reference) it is -3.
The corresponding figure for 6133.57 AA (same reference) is 7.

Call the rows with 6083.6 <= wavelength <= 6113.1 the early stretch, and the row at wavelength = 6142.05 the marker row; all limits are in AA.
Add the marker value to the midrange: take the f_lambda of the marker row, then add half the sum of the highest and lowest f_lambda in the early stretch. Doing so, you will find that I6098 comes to 490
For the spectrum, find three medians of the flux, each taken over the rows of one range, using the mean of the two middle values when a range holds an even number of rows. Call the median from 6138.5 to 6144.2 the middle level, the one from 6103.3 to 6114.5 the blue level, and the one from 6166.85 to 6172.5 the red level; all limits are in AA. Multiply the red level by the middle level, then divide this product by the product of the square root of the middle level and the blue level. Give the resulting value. 13.9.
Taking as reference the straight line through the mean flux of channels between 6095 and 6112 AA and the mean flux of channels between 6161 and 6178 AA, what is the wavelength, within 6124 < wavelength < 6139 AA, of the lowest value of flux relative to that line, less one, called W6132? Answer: 6125.10 AA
